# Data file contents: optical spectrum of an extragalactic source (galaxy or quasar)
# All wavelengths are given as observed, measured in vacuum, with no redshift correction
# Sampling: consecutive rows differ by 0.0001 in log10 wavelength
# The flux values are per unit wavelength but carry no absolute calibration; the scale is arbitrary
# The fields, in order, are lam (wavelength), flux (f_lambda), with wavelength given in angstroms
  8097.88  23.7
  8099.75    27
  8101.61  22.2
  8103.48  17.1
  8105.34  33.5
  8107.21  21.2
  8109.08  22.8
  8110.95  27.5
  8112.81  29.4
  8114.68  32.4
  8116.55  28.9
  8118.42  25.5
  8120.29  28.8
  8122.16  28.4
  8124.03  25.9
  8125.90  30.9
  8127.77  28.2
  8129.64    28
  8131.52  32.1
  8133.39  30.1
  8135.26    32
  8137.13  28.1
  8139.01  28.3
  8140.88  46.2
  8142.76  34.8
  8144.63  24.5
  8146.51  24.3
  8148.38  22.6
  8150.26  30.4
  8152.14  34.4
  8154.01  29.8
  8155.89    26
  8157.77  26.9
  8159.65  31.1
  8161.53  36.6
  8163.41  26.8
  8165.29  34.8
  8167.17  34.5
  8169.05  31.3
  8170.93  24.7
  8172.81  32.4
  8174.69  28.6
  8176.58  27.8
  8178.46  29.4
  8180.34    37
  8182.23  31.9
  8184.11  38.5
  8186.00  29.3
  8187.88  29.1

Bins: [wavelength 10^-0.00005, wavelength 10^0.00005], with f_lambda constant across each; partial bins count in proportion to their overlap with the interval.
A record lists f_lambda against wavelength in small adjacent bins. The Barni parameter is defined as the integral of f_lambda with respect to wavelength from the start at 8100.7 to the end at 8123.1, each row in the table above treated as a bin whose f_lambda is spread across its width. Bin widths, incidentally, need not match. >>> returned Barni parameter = 593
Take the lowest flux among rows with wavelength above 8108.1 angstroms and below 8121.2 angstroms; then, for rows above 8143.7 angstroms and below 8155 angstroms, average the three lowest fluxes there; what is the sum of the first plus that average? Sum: 46.6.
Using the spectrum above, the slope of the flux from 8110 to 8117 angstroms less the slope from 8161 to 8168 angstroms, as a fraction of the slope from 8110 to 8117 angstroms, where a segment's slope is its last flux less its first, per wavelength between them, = 2.5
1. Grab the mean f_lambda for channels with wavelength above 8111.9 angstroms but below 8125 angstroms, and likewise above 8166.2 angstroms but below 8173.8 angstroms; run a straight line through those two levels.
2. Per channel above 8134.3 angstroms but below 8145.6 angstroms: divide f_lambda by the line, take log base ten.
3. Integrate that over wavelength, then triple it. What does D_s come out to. 1.1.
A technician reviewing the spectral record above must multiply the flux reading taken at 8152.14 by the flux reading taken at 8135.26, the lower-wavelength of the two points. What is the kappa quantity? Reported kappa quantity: 1101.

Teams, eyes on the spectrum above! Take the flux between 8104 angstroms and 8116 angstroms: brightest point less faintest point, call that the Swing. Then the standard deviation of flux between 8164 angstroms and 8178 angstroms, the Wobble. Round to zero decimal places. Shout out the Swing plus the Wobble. 16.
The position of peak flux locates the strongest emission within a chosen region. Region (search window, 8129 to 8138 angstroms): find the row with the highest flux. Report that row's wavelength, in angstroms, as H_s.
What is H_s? 8131.52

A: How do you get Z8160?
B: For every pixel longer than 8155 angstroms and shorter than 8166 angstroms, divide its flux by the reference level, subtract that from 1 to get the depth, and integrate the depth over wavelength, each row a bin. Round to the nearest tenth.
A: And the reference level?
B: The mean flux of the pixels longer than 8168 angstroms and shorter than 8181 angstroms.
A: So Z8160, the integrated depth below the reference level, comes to -0.1 angstroms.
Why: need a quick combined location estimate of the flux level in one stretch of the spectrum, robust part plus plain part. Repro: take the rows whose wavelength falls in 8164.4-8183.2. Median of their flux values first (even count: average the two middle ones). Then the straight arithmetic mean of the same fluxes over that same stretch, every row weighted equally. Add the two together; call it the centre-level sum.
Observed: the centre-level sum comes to 62.8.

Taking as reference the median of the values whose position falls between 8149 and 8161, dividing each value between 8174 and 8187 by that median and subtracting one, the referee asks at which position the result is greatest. 8184.11 angstroms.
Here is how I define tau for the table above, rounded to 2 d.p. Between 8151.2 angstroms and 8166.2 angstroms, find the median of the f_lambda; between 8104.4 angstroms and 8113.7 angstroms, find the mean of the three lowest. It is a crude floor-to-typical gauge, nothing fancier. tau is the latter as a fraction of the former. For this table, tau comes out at 0.78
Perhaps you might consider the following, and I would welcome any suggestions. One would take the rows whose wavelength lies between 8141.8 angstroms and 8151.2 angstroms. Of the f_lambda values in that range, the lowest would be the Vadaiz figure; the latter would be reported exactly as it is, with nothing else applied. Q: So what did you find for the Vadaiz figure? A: 22.6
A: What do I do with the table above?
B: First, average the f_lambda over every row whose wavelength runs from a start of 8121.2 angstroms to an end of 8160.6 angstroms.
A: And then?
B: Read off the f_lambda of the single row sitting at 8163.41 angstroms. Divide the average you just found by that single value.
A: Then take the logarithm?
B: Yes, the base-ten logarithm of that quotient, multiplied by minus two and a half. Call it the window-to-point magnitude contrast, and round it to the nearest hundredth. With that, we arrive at -0.11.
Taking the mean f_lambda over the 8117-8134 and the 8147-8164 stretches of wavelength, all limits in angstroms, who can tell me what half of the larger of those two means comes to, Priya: 14.7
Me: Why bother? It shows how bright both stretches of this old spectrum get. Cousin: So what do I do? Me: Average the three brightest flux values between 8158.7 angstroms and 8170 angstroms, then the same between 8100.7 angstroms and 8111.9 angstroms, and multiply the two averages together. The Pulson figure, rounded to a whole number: 986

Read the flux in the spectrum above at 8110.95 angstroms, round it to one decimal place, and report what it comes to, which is 27.5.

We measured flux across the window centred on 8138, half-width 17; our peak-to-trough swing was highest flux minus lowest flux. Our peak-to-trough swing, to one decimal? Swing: 23.6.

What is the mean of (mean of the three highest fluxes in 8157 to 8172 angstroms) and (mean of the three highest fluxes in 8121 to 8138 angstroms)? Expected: 33.5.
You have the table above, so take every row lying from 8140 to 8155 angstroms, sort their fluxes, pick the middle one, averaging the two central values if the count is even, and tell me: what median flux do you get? 30.1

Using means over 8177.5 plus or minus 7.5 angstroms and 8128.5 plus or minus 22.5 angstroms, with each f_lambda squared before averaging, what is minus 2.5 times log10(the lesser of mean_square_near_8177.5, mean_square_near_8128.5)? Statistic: -7.33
